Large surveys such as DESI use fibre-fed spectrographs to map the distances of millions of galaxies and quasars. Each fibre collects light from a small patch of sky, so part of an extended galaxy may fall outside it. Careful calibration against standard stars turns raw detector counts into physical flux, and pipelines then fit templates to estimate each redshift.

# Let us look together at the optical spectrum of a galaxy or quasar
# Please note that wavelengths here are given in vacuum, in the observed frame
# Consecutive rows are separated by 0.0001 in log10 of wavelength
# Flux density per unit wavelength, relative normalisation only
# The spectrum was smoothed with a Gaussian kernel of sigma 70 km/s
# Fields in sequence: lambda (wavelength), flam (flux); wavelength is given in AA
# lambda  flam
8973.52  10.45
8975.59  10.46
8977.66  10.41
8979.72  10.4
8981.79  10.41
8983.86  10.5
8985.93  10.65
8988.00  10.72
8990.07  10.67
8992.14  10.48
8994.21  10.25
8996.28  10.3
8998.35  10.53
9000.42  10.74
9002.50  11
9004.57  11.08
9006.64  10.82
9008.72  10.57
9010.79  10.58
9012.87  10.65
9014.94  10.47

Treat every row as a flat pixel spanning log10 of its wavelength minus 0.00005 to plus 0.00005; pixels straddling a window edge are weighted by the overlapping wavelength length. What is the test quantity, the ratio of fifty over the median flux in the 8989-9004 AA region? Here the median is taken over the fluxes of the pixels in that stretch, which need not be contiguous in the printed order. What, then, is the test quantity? 4.75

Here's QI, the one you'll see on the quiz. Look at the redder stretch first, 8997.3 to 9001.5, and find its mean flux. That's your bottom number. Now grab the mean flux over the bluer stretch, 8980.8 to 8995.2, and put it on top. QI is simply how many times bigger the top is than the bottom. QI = 0.990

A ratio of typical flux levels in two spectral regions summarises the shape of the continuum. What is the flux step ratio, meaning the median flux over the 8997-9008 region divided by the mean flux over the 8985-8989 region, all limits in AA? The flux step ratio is 1.01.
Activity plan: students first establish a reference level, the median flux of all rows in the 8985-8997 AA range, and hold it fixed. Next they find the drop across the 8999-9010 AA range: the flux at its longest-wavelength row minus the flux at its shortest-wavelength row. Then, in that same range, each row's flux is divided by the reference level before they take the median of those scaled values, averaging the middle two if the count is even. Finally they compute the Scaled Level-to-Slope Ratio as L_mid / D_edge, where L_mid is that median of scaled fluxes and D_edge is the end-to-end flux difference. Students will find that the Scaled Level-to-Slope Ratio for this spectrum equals -6.0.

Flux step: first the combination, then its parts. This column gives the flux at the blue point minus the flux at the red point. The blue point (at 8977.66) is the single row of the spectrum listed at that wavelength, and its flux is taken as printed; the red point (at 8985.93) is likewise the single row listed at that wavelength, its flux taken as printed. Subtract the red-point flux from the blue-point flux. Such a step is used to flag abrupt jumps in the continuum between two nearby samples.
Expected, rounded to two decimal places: -0.24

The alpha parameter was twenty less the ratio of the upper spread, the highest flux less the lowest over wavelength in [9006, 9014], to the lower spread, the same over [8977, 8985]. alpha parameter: 17.5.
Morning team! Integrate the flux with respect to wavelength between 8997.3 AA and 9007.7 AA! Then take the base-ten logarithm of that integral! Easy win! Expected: 2.05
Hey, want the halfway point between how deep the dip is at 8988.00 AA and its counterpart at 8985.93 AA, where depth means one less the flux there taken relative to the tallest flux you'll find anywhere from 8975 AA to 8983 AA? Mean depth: -0.022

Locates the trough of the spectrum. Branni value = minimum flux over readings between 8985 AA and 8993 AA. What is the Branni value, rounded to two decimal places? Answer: 10.48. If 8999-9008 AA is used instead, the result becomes 10.74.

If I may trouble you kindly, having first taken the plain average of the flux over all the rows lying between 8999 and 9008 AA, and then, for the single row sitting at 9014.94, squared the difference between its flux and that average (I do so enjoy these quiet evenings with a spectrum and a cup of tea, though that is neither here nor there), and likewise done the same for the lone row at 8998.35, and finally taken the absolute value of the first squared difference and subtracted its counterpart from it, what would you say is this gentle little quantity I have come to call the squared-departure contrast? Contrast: 0.05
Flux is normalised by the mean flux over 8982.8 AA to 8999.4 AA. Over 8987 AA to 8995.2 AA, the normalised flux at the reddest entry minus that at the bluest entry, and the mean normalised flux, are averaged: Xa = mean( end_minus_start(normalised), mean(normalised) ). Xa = 0.478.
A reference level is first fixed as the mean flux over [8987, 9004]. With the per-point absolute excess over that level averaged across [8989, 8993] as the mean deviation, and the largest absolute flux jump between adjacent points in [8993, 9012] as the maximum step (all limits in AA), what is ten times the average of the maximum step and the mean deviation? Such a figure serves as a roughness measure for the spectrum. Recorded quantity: 1.8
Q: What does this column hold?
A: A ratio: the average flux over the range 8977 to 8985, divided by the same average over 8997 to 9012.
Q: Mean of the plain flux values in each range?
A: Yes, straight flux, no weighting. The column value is 0.97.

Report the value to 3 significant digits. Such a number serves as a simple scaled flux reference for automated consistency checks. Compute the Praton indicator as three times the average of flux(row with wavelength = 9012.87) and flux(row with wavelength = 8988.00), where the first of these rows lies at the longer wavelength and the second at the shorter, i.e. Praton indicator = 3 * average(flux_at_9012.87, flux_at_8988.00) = 32.1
